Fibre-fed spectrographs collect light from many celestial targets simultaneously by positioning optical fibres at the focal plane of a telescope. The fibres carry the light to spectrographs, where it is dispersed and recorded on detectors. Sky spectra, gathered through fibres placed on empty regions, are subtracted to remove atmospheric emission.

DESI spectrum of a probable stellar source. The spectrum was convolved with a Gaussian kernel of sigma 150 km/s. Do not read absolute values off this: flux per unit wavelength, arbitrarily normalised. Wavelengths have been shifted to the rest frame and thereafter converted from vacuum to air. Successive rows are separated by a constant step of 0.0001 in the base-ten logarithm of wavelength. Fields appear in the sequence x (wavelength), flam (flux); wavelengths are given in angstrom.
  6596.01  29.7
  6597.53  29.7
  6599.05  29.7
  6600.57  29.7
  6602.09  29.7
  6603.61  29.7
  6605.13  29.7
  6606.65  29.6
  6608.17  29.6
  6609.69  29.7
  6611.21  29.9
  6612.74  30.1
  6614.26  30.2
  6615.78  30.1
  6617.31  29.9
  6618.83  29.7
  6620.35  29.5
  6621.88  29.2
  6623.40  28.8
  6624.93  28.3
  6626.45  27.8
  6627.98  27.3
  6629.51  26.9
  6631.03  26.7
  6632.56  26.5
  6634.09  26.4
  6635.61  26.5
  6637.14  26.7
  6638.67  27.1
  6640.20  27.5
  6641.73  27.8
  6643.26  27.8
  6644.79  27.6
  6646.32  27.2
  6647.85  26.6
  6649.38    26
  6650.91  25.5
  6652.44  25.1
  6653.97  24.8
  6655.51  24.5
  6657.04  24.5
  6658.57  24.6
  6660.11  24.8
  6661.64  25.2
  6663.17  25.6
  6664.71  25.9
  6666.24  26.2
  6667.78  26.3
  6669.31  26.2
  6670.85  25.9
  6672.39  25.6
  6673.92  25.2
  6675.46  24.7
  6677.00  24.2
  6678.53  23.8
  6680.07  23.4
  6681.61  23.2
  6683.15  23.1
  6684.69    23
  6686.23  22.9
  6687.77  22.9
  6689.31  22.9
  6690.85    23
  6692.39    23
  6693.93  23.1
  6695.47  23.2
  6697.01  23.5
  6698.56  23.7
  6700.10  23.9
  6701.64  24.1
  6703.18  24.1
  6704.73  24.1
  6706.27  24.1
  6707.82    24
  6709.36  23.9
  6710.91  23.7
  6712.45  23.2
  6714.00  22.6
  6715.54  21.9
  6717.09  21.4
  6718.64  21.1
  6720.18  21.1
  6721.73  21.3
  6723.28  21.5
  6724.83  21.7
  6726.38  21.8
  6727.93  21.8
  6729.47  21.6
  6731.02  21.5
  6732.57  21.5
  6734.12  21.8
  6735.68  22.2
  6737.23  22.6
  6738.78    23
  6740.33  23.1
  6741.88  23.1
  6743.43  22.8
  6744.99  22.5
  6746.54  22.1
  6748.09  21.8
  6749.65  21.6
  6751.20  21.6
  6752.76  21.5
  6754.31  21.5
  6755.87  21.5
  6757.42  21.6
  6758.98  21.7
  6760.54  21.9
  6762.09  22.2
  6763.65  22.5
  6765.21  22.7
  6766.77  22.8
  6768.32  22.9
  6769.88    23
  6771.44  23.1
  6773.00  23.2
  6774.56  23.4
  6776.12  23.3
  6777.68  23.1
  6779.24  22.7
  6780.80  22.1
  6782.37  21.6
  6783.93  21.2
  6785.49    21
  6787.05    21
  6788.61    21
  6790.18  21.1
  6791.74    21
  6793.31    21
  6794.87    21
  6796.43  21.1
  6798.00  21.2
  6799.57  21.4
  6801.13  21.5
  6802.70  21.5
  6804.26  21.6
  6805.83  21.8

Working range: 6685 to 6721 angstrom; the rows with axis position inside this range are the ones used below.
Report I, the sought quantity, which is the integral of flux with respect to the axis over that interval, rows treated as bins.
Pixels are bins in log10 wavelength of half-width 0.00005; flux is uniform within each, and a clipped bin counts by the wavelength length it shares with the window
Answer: 832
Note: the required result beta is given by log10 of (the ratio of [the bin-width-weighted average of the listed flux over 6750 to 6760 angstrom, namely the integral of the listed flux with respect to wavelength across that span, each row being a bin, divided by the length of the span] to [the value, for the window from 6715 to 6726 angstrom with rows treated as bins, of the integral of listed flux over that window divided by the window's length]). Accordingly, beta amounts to 0.00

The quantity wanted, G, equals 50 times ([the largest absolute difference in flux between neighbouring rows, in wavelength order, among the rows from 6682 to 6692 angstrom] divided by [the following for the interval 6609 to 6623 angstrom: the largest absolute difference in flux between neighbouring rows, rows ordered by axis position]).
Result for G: 17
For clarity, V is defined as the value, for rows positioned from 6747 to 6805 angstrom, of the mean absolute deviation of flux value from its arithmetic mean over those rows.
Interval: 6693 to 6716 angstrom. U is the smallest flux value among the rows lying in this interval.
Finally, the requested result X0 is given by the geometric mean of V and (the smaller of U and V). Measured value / 0.7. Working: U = 21.9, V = 0.7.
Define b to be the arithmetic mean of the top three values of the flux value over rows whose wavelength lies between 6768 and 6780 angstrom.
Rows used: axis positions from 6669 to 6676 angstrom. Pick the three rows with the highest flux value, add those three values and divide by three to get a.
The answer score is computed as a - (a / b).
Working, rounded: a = 25.9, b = 23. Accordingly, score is 25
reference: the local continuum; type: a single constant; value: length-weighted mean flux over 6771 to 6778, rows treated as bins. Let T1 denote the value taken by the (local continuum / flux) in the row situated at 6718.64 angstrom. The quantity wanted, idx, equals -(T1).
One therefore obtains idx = -1.10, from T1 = 1.10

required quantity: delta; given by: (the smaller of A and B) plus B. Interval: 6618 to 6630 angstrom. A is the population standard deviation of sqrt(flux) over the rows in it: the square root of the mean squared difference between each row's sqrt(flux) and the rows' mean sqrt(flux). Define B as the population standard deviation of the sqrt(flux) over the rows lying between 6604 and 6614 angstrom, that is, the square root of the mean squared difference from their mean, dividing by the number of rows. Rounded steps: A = 0.09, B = 0.02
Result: 0.033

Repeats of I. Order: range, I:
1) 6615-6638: 644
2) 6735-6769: 756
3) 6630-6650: 539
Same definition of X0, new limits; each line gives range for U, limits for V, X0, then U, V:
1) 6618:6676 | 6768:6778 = 0.1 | 24.5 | 0.1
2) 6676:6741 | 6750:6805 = 0.7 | 21.1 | 0.7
